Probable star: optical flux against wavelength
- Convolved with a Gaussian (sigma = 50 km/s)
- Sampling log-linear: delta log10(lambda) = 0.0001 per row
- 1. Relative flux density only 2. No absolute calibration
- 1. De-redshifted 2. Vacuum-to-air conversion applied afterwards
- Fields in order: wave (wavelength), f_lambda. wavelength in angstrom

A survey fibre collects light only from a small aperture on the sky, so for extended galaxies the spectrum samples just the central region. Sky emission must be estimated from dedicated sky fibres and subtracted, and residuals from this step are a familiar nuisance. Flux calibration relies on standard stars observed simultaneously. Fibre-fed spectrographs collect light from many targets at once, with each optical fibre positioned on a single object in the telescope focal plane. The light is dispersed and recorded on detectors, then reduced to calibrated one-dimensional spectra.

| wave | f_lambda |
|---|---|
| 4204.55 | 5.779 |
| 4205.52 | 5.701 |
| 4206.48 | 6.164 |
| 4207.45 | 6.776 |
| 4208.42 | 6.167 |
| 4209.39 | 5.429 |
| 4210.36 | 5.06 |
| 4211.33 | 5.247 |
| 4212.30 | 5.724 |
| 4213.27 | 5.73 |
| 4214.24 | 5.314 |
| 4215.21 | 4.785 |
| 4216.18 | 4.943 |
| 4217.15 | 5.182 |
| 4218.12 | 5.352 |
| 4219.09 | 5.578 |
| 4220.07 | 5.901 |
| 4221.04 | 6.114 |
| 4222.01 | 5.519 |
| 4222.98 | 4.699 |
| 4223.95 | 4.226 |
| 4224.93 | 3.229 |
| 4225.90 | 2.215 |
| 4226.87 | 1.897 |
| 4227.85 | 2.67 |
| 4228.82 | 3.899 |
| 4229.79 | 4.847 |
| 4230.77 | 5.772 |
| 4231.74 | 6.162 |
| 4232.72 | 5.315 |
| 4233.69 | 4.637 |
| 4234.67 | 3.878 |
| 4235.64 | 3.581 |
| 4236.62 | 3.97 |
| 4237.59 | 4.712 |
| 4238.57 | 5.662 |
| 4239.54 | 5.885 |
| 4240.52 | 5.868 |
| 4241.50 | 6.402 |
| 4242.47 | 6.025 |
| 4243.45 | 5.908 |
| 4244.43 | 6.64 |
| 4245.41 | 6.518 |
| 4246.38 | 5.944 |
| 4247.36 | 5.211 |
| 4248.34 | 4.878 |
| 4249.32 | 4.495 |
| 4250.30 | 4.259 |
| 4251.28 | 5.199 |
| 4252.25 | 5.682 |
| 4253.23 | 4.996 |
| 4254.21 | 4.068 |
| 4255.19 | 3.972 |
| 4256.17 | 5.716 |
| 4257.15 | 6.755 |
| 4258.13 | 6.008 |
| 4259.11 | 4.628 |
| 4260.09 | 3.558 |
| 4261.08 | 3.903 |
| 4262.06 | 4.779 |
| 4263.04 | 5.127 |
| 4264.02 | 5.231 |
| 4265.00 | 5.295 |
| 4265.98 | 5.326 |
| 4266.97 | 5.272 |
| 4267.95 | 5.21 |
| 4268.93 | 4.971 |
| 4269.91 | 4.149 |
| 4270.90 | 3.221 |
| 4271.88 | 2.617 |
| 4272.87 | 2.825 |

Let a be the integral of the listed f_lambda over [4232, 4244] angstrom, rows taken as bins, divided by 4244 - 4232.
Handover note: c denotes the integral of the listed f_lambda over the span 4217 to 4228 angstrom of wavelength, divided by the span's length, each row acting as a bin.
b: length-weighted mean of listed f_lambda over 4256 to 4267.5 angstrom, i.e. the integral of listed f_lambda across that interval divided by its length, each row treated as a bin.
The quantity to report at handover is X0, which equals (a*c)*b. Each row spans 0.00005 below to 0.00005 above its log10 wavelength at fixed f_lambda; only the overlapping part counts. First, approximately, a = 5.18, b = 5.12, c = 4.4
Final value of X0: 117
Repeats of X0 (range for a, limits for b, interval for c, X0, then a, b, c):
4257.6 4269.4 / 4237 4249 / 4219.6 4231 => 120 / 4.95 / 5.77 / 4.2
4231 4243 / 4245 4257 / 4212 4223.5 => 143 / 5.19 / 5.12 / 5.4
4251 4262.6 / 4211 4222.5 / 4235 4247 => 150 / 4.94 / 5.45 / 5.6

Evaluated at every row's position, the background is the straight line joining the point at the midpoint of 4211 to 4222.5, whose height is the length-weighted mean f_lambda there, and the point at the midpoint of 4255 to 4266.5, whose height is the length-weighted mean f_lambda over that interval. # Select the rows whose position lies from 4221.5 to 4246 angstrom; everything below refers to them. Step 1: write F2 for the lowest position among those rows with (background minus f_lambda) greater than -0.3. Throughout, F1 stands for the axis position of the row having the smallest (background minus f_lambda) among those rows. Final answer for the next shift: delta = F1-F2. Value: 22.4 angstrom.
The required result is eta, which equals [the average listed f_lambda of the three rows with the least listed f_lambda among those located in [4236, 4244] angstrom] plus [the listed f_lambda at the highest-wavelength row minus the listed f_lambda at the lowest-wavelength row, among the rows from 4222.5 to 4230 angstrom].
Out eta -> 4.9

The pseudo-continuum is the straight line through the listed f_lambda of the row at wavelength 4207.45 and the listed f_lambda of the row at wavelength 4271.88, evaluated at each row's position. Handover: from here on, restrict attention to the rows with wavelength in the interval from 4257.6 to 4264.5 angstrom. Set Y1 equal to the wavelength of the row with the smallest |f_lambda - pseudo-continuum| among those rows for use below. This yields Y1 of 4260.09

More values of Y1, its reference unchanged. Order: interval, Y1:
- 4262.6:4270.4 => 4269.91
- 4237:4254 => 4237.59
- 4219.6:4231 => 4220.07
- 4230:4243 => 4237.59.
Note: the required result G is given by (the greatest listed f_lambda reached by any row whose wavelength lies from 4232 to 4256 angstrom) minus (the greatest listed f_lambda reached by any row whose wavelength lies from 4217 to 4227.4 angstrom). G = 0.53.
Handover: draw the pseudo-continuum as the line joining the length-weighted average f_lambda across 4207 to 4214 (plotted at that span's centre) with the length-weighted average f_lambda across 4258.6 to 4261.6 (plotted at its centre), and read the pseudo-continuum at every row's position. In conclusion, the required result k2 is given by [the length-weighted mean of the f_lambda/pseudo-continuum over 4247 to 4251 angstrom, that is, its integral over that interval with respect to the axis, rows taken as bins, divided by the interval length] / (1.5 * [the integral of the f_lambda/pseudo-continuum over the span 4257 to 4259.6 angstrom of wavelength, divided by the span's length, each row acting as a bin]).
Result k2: 0.51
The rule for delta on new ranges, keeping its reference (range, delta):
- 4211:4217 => 1.9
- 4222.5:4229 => 0.0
